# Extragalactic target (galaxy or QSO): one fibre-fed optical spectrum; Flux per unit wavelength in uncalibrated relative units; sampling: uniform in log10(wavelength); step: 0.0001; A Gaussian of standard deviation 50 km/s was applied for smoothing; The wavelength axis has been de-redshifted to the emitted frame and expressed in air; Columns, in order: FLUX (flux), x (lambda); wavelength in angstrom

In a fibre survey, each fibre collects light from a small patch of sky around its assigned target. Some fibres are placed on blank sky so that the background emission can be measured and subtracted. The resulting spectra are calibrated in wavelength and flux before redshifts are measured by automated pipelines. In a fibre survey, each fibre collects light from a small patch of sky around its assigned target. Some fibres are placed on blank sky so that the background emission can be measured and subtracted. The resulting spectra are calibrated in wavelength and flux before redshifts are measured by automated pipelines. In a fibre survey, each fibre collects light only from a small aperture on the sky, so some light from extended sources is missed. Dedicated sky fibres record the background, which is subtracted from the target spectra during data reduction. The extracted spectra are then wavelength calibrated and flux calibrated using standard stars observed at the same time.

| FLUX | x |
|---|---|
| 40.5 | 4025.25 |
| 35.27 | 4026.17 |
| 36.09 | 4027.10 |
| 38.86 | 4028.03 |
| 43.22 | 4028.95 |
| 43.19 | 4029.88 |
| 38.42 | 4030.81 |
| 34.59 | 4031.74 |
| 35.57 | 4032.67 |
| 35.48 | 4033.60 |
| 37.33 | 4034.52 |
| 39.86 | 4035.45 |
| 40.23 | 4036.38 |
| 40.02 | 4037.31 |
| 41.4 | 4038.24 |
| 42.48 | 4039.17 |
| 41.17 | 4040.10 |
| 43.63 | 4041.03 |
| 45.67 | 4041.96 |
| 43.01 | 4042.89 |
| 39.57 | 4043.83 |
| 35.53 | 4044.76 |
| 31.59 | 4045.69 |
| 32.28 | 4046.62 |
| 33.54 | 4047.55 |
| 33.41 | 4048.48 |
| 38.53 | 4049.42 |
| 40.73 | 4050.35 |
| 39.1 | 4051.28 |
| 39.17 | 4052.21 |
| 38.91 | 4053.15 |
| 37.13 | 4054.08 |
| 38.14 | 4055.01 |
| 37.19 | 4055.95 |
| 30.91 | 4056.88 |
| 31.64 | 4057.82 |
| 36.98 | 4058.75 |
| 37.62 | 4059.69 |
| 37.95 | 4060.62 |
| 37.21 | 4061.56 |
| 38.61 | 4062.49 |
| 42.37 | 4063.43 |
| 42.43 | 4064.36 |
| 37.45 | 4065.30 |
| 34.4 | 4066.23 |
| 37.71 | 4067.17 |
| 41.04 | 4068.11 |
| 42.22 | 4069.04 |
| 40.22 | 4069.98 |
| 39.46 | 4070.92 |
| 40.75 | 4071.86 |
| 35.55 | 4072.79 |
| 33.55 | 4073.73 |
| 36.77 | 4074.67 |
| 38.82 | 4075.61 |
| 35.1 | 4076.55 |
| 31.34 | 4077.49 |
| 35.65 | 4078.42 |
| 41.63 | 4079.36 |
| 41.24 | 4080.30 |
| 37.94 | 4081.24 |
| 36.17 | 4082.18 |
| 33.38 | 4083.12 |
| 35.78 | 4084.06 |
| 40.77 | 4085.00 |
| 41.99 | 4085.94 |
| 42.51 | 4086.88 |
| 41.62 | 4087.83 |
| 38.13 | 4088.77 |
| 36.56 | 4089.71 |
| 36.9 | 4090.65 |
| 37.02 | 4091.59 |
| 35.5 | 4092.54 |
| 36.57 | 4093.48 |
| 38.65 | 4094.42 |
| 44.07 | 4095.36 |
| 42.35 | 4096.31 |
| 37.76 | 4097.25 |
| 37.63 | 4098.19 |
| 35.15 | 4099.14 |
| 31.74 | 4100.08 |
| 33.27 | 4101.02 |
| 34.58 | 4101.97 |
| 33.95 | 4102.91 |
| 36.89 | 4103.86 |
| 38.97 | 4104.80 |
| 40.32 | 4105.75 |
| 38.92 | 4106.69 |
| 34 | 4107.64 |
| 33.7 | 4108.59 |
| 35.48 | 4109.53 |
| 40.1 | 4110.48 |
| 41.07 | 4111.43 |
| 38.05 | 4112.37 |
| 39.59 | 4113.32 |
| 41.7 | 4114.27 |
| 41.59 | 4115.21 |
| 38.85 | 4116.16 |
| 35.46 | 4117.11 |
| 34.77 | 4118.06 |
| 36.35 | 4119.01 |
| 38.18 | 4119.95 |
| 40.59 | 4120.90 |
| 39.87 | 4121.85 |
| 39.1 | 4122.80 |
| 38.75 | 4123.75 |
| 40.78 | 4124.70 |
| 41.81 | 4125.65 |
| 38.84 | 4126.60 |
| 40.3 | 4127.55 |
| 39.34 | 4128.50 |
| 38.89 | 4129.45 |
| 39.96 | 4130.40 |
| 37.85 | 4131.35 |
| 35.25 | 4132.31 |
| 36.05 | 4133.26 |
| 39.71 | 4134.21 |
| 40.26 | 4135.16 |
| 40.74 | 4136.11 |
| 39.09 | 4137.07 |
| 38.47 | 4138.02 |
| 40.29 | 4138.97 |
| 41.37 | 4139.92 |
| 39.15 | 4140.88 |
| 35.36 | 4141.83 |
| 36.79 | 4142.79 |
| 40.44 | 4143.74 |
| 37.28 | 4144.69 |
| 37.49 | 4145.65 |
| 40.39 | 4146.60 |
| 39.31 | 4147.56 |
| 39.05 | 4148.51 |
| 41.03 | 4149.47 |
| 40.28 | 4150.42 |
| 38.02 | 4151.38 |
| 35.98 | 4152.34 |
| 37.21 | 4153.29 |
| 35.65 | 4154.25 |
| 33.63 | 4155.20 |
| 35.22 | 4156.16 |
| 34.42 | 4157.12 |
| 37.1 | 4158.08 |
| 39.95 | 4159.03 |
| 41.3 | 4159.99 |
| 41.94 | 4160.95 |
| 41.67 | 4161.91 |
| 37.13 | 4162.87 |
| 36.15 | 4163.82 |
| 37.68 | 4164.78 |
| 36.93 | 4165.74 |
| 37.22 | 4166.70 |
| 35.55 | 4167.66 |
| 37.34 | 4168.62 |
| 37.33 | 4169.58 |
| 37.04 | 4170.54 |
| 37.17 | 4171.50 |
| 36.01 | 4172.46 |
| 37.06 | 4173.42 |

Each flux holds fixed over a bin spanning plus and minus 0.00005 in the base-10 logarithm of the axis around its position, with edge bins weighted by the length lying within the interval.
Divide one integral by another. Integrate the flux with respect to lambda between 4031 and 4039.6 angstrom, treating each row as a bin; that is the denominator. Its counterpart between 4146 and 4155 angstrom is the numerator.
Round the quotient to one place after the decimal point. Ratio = 1.0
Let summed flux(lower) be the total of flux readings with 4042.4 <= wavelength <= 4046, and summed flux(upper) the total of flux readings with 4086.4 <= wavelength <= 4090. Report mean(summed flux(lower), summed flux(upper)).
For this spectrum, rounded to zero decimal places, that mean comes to 154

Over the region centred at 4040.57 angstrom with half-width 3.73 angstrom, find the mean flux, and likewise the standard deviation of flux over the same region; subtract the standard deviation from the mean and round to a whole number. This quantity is 40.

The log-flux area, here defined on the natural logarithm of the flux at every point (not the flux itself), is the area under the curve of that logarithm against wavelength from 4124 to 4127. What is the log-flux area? 11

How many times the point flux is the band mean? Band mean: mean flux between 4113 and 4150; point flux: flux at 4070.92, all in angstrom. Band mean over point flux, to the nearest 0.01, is 0.99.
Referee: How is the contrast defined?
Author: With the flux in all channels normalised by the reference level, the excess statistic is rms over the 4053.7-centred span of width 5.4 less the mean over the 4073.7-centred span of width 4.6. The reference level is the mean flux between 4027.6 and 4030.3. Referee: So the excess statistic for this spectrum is 0.029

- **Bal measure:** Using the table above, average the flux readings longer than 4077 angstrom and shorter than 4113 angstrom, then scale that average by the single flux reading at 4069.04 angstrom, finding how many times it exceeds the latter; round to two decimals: 0.89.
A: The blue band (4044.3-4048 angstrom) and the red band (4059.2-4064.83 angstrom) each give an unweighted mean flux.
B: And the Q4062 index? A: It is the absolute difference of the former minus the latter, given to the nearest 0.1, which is 6.1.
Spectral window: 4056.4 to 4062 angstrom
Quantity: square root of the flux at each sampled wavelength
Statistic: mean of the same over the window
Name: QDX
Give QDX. 5.94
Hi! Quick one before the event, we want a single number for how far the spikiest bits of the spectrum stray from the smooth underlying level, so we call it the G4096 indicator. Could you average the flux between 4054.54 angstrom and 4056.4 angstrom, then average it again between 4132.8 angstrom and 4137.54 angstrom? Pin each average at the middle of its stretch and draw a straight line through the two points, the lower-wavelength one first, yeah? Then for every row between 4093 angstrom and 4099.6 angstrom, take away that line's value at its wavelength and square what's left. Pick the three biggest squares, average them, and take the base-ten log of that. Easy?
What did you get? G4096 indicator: 1.29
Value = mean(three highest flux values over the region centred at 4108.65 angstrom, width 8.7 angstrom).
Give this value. 40.5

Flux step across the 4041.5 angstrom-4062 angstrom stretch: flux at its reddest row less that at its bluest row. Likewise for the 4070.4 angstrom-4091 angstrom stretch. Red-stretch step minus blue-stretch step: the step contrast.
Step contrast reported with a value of 5.9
